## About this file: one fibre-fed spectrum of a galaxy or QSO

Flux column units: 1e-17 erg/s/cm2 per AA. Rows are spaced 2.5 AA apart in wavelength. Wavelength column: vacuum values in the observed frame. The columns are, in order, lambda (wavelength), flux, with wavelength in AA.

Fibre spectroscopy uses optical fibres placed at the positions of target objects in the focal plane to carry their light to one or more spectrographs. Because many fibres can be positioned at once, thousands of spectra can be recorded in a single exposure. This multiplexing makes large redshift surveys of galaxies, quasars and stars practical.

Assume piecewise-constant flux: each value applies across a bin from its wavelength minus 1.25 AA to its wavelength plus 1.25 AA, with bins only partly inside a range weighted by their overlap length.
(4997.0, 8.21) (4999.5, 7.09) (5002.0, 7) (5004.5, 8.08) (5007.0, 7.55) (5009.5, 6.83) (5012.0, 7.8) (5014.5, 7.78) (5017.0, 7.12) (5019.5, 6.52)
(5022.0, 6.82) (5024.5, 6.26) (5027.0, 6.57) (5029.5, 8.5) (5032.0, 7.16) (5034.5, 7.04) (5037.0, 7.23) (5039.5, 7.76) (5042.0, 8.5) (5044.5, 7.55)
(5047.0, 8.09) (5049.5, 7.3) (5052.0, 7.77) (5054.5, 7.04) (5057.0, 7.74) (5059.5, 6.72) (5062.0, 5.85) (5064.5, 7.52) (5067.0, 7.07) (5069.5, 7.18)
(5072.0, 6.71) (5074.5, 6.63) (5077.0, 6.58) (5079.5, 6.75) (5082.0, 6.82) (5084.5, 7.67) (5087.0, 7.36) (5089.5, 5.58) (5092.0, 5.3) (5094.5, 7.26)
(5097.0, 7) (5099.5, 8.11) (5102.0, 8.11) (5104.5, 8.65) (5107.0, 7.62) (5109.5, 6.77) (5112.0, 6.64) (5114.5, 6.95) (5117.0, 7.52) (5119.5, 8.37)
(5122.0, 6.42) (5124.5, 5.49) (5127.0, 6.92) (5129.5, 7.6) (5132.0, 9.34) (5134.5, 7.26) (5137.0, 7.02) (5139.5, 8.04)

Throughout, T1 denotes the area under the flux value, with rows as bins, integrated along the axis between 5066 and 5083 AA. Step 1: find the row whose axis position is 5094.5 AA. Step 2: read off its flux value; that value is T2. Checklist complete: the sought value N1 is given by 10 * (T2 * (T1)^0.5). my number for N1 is 782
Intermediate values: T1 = 116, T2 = 7.26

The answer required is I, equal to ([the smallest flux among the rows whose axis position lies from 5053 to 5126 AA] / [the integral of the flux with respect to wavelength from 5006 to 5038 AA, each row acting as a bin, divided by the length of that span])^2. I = 0.55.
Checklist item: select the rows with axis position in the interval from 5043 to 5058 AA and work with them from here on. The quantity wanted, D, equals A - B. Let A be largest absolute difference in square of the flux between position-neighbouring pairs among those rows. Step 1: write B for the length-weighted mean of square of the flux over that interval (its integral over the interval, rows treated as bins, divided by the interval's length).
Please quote -46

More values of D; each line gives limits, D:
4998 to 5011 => -38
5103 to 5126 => -23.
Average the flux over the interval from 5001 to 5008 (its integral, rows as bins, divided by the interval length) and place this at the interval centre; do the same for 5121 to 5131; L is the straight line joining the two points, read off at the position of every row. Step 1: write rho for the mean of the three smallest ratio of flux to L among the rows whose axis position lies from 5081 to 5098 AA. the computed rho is 0.85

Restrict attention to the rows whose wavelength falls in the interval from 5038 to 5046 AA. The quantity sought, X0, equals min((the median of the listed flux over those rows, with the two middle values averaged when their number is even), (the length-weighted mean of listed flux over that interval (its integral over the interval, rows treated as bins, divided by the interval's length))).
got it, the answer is 7.76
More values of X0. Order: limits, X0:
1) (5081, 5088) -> 7.30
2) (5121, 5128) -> 6.25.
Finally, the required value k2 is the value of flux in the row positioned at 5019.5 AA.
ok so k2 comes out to 6.52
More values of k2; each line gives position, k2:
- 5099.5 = 8.11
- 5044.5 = 7.55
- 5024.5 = 6.26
